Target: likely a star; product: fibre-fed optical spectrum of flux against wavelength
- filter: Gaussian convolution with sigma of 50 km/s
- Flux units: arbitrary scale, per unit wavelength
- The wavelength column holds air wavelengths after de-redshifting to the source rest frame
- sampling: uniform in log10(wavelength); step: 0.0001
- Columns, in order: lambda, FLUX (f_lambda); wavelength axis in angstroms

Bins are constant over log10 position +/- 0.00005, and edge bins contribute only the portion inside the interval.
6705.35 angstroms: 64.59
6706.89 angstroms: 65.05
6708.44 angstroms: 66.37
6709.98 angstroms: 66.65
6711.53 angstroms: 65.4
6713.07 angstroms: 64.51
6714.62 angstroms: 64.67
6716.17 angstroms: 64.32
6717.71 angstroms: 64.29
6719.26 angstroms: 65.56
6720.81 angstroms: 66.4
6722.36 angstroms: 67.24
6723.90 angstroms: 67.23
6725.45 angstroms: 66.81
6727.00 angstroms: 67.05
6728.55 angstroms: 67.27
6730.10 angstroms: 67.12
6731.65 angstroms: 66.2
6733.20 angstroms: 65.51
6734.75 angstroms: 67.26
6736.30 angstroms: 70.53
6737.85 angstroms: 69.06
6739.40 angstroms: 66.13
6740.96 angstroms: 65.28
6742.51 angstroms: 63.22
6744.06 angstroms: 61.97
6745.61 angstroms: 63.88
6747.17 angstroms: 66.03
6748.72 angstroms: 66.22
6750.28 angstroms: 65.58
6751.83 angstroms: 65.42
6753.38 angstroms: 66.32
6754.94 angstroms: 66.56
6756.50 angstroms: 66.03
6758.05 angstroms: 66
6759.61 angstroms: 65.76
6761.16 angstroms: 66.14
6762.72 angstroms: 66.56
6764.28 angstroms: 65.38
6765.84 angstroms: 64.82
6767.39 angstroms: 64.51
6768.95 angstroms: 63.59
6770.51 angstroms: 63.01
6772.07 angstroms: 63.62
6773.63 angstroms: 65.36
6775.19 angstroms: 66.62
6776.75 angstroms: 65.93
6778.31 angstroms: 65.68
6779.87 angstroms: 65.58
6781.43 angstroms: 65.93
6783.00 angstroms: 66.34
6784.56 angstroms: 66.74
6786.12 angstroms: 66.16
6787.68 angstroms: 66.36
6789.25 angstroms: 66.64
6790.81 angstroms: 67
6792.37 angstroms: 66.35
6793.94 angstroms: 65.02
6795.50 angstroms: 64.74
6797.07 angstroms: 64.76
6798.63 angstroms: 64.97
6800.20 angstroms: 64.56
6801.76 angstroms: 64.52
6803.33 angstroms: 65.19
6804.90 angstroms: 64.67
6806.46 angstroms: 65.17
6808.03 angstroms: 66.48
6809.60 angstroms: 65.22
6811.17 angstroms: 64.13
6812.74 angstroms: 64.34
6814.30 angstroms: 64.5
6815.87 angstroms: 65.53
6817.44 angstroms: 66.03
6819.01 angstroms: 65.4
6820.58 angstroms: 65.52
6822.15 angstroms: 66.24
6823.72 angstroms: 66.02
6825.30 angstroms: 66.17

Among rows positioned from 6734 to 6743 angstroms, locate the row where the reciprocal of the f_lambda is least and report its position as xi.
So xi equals 6736.30 angstroms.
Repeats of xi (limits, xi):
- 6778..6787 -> 6784.56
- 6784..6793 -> 6790.81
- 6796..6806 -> 6803.33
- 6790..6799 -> 6790.81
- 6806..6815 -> 6808.03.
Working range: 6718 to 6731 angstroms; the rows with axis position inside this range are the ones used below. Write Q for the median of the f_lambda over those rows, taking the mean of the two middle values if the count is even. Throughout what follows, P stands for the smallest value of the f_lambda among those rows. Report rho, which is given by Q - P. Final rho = 2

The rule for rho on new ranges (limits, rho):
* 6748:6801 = 3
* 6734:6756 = 4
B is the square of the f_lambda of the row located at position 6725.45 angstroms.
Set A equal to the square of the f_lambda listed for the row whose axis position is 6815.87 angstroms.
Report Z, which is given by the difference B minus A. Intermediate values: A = 4294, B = 4464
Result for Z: 169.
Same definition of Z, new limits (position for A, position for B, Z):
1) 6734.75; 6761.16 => -149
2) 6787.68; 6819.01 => -126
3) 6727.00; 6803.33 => -246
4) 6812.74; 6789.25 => 301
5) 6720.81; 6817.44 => -49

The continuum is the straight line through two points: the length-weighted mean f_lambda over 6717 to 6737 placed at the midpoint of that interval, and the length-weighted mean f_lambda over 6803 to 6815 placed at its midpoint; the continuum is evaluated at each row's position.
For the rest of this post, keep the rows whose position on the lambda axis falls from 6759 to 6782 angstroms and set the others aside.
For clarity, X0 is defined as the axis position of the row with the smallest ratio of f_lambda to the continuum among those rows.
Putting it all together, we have 6770.51 angstroms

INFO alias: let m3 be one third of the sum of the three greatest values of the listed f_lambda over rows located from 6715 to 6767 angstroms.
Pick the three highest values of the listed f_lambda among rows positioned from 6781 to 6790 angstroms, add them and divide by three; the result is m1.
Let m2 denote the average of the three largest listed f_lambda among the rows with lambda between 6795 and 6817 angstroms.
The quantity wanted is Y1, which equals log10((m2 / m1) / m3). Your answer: -1.84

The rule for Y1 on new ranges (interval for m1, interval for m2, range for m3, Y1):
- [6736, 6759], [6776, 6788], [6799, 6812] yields -1.83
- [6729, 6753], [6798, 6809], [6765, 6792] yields -1.85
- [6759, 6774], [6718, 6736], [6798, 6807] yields -1.81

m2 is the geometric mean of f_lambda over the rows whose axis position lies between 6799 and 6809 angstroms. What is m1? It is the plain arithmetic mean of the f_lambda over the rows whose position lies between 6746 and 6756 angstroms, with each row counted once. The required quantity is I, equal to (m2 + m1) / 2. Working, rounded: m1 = 66.0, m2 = 65.1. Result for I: 65.6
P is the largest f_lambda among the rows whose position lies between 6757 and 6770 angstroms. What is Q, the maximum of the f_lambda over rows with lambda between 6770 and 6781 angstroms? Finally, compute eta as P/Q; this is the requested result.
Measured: 1.00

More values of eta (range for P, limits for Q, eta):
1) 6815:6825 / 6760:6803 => 0.99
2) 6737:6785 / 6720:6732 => 1.03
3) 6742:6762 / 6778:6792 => 0.99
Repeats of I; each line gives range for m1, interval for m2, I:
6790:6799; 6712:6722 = 65.2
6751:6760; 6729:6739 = 66.8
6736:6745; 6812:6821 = 65.6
